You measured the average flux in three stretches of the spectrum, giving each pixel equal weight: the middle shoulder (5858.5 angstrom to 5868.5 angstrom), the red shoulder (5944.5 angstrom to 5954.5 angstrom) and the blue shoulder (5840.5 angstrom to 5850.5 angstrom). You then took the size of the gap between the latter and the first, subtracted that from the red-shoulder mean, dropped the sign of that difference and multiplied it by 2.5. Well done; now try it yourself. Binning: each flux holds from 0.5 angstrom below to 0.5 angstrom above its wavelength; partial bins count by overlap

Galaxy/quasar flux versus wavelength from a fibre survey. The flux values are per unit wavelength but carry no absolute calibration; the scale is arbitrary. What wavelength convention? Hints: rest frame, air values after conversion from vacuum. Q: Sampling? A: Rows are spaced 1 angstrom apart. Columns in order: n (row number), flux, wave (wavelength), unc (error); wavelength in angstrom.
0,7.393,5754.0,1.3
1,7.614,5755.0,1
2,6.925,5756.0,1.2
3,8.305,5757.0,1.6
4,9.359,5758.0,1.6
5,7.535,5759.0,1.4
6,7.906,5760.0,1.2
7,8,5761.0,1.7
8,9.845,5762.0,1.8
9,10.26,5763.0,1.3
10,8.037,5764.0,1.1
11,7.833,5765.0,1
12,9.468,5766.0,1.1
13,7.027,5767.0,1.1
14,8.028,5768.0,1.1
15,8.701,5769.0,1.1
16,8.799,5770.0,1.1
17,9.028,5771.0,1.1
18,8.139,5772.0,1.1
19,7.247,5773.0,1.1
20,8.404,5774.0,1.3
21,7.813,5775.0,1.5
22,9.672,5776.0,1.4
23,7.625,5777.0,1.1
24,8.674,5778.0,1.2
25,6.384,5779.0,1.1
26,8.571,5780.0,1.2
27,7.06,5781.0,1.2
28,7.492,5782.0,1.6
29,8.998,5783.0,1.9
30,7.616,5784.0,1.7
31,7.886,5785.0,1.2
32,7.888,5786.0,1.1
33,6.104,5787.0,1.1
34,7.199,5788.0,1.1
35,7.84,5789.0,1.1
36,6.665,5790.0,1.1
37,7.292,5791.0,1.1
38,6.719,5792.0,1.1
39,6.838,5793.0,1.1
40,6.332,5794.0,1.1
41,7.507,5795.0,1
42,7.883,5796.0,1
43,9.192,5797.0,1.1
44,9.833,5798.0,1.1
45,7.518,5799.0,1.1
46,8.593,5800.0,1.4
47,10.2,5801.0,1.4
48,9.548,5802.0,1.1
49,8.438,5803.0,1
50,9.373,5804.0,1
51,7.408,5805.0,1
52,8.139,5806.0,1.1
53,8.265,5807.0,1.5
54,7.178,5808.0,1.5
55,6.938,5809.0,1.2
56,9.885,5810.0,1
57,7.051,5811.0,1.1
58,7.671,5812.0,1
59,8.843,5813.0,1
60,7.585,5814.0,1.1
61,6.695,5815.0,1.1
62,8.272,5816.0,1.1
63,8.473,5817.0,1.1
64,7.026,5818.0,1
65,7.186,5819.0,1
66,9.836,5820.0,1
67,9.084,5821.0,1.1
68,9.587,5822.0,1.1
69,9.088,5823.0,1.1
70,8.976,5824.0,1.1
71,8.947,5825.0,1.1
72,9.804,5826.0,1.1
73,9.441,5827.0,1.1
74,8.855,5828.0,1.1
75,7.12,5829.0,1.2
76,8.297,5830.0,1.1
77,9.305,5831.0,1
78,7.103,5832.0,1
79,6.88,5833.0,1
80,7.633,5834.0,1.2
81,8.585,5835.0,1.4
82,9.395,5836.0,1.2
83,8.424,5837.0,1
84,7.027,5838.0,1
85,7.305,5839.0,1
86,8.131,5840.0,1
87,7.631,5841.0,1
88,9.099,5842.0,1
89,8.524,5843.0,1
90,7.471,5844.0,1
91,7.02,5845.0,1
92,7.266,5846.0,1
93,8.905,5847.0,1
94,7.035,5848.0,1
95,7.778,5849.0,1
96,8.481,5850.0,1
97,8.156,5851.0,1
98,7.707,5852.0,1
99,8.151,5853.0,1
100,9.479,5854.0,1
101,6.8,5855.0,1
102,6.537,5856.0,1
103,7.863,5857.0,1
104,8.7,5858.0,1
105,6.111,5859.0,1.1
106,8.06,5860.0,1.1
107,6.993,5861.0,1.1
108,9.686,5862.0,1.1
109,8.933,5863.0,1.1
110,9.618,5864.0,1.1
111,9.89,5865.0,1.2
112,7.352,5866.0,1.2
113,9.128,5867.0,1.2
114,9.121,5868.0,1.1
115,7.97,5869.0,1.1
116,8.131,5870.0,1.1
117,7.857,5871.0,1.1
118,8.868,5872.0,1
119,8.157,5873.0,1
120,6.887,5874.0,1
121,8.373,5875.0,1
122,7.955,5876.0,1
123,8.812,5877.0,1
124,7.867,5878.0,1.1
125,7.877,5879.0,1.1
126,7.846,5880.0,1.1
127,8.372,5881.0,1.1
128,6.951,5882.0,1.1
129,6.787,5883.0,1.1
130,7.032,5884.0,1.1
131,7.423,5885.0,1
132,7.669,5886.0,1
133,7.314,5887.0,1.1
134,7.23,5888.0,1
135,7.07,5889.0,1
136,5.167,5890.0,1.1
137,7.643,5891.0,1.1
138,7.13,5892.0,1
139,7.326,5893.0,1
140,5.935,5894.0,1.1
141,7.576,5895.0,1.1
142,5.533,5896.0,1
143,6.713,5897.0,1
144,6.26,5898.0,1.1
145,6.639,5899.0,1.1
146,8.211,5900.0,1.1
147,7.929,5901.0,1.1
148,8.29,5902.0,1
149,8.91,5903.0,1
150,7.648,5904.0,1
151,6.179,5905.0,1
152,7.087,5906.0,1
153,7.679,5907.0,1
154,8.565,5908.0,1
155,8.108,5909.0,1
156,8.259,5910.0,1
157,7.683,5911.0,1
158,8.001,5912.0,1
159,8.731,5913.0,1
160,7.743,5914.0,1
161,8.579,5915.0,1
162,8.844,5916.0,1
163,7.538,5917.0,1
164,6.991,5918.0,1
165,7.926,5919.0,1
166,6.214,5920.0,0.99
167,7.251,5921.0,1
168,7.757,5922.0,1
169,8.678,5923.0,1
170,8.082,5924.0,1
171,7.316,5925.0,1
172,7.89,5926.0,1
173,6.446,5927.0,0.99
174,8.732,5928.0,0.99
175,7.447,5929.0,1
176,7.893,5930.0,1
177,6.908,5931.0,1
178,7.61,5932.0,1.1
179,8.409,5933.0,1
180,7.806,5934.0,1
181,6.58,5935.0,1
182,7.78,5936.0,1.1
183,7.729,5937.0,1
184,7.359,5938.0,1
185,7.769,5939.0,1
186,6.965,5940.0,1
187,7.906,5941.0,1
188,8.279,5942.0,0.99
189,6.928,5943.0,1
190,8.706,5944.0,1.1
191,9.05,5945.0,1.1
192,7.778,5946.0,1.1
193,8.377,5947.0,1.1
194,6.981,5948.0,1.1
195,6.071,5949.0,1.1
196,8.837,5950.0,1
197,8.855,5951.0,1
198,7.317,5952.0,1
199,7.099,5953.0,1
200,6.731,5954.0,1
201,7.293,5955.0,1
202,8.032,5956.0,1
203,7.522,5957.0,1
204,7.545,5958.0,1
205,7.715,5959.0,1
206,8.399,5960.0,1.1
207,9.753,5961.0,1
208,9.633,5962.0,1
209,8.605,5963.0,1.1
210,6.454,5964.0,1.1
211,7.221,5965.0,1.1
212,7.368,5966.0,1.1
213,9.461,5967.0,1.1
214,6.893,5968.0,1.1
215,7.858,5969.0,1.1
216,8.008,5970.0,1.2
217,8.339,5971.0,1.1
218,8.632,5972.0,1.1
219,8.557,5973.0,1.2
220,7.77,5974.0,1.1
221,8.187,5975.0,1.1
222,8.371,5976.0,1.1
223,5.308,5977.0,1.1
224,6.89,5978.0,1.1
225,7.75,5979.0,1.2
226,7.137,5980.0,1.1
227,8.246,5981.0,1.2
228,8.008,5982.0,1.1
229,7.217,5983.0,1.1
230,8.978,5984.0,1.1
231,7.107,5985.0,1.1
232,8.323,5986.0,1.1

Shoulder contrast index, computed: 17.9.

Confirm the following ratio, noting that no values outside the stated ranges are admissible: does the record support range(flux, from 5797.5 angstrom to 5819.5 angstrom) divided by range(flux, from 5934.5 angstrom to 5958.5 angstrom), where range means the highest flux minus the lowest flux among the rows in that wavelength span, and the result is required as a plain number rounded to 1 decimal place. 1.2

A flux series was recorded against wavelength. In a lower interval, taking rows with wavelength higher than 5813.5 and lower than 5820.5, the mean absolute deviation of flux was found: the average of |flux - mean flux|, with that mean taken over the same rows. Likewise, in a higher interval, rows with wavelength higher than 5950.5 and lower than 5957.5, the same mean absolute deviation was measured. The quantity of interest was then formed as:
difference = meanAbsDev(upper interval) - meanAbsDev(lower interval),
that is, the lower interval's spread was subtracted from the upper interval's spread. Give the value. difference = -0.34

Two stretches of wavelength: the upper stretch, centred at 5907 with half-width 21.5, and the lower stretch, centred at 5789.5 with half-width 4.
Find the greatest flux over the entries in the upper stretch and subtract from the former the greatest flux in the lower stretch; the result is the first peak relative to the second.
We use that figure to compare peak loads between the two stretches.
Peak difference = 1.0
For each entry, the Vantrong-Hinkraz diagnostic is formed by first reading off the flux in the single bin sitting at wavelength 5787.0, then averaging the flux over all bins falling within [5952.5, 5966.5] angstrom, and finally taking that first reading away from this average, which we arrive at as 1.7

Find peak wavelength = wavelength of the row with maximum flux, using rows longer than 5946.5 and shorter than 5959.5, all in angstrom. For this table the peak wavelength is 5951.0 angstrom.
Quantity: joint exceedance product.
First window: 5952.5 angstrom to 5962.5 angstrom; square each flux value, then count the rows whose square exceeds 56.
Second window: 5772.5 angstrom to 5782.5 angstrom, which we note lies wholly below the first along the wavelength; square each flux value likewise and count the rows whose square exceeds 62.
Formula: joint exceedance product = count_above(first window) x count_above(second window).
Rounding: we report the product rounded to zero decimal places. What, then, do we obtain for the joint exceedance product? 28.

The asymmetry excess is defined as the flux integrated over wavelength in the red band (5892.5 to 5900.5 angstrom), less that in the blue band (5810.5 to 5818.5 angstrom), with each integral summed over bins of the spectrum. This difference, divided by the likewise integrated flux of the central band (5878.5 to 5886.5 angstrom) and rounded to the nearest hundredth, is -0.12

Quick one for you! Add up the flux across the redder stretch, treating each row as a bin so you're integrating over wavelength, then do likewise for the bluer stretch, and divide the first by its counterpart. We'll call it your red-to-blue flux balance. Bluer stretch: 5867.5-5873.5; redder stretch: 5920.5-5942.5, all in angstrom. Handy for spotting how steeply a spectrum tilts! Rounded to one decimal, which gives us 3.4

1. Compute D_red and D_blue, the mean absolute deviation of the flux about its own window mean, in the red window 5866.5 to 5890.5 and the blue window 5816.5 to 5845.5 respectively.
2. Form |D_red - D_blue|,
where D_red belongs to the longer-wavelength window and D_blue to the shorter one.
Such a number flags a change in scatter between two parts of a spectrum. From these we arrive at 0.19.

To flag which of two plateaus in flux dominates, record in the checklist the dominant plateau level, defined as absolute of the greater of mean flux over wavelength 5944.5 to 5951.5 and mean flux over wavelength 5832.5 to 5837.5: 8.18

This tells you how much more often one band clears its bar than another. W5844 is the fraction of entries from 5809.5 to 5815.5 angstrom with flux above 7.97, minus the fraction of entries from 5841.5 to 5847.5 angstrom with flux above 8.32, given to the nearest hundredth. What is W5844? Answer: -0.17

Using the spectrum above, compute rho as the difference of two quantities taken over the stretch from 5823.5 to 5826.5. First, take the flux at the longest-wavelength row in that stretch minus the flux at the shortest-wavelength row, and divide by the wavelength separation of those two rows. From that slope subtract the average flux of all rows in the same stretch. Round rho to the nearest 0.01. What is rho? -8.83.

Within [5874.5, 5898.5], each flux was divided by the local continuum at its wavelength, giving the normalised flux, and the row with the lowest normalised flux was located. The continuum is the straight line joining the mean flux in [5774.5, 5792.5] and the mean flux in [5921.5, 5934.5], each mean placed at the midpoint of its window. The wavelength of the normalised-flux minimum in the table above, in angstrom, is 5890.0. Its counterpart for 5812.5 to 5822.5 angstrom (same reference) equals 5815.0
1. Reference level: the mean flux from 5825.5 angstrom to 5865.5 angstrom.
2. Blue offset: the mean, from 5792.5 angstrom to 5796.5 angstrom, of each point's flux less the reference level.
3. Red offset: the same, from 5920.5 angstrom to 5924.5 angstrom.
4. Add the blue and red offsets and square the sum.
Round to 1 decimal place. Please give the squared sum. 1.4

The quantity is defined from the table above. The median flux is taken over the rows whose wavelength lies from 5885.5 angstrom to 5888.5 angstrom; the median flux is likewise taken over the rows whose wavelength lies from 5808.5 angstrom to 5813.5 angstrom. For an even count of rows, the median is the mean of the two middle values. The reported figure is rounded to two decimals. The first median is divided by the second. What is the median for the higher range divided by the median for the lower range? 0.95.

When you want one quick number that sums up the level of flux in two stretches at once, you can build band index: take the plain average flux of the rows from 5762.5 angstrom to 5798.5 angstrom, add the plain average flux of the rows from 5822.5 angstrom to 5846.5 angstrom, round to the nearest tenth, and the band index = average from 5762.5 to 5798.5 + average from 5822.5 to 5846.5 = 16.2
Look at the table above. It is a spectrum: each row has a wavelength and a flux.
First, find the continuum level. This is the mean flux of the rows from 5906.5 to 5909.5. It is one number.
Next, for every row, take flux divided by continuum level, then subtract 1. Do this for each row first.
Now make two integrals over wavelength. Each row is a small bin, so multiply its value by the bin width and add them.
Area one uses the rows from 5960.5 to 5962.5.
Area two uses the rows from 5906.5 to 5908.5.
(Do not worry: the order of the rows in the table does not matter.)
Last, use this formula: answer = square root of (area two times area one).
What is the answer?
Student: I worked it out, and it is 0.021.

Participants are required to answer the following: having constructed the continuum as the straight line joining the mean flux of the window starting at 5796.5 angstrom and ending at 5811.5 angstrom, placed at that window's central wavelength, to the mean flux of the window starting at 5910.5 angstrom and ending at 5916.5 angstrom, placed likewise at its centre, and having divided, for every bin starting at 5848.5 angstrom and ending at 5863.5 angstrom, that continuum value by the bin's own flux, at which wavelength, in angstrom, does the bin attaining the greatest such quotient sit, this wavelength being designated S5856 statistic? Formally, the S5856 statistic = 5859.0 angstrom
